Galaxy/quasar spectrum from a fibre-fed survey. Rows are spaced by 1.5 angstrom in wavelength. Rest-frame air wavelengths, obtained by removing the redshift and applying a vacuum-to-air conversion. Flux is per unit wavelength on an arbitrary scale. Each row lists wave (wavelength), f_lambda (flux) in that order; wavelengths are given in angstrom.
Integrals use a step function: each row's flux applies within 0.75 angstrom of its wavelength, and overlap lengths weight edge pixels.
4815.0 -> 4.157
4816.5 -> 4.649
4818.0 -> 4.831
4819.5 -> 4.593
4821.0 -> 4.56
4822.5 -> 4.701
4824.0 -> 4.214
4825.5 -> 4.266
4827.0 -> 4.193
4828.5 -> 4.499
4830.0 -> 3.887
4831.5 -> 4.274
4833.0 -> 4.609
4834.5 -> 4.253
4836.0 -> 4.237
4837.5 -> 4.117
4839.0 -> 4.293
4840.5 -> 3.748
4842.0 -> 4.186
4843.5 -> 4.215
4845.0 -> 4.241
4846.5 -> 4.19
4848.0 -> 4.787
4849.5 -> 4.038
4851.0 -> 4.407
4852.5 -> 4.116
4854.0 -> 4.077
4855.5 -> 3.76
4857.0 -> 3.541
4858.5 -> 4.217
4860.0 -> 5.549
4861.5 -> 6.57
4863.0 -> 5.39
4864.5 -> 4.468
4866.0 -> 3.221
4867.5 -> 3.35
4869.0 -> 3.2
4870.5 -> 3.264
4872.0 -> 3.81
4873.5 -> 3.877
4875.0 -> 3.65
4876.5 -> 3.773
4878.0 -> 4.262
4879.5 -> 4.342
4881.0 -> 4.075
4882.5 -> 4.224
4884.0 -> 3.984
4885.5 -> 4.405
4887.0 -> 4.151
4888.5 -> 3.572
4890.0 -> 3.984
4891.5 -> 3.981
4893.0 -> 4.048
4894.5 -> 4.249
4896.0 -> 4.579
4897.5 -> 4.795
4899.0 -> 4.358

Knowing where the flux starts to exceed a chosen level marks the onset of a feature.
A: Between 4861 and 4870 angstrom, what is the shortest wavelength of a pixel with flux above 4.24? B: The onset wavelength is 4861.5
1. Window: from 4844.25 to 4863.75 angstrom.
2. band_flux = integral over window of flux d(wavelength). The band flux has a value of 88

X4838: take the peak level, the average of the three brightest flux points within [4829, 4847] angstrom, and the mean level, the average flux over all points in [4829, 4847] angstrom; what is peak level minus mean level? 0.20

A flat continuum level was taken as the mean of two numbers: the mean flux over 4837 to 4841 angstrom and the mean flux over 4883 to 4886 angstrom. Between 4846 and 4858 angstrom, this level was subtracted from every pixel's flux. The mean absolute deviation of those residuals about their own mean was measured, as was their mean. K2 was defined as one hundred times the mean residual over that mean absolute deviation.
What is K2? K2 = -3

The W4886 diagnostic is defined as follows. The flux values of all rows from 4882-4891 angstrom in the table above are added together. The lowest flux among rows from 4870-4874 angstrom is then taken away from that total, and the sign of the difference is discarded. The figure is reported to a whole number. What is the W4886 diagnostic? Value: 21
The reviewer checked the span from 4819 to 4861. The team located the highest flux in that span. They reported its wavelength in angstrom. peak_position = 4860.0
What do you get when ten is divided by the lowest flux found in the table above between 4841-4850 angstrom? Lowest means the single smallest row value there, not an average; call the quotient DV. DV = 2.48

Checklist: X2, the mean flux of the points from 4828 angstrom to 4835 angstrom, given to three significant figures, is 4.30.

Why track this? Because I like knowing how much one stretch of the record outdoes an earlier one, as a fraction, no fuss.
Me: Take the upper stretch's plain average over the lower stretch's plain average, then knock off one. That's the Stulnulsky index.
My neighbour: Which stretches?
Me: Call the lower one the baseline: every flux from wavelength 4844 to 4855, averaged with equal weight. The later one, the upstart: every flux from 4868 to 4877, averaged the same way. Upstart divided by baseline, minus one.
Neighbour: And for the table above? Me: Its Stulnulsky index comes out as -0.16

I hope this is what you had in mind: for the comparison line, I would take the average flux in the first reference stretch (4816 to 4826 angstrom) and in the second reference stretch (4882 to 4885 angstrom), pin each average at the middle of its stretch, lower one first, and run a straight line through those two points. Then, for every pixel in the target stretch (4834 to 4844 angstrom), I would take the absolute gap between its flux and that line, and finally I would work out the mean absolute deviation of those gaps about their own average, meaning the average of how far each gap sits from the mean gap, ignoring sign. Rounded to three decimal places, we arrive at 0.124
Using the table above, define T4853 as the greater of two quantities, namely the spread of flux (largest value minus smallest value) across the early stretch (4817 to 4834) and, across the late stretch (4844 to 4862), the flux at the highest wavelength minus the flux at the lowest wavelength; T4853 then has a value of 2.3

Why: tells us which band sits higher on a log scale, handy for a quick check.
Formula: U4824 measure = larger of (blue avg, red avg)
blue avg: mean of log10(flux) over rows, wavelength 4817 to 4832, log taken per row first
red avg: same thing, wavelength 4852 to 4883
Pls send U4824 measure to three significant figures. 0.643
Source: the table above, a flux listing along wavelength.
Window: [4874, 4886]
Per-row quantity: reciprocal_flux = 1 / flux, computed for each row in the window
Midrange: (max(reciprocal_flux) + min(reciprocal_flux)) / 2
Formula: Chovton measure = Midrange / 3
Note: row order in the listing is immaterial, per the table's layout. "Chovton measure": 0.0835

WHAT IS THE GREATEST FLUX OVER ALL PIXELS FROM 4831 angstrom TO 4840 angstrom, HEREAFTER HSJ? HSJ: 4.609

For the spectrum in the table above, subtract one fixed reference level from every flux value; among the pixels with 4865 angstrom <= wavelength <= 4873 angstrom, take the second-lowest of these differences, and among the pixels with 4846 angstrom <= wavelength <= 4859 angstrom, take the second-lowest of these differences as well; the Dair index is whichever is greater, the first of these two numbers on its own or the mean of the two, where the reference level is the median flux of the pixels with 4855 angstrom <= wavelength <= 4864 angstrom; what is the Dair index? -1.31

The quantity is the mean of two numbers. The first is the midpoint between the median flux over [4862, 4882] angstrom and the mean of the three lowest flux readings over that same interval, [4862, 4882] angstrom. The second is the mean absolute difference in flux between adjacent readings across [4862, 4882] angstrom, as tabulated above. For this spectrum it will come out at 1.94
